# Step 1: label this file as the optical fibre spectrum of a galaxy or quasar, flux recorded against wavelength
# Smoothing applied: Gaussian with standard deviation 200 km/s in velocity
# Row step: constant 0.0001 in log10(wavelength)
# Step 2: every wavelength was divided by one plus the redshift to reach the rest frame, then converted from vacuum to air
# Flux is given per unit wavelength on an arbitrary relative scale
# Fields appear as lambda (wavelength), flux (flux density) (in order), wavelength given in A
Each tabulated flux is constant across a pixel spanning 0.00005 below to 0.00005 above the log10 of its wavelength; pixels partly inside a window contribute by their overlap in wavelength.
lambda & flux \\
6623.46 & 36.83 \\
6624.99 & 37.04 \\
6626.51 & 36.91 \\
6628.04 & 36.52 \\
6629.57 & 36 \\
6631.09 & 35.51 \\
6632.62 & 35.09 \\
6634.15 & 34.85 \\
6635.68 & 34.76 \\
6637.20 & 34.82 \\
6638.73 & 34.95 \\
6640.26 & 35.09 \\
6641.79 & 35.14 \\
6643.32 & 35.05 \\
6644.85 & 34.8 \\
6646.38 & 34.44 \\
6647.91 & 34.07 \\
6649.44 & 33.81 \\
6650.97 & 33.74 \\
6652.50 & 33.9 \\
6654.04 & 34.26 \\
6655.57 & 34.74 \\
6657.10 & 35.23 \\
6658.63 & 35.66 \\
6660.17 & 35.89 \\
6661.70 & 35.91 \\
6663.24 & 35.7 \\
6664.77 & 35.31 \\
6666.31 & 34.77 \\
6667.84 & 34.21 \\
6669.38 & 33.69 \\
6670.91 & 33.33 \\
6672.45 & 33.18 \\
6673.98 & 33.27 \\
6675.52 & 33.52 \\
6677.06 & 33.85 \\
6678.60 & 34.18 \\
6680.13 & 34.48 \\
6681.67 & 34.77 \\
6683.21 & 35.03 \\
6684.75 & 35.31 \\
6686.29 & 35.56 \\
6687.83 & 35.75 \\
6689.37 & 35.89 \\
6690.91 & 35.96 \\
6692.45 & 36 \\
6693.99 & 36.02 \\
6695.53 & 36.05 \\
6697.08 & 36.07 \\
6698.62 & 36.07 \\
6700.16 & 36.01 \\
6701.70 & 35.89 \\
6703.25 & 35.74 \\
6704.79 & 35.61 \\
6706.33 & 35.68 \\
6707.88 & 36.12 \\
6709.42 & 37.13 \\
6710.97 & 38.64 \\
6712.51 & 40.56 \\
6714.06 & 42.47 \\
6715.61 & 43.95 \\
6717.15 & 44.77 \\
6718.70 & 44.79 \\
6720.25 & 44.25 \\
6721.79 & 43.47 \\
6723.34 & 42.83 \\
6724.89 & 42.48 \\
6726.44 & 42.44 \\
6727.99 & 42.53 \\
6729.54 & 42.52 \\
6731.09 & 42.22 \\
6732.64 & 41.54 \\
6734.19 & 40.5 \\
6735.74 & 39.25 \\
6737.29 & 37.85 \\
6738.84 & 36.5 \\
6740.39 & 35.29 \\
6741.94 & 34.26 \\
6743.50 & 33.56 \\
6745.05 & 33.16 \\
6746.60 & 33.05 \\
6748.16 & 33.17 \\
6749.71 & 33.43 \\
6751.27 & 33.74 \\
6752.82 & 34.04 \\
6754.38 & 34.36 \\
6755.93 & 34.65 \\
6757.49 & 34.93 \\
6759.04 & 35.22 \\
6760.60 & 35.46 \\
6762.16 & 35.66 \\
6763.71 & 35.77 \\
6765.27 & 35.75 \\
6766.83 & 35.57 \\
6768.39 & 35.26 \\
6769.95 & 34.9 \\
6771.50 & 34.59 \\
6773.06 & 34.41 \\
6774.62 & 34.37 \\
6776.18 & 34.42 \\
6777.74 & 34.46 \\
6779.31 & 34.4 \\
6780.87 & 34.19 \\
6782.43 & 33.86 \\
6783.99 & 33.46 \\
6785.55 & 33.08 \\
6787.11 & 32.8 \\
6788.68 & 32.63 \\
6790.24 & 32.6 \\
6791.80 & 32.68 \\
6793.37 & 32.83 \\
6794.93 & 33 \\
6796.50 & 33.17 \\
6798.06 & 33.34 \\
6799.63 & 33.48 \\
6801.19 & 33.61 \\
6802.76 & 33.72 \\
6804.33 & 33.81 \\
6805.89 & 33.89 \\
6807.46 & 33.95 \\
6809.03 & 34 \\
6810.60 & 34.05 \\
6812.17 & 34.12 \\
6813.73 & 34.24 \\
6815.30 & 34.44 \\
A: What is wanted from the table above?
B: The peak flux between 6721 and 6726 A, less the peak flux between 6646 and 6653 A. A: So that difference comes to 9.0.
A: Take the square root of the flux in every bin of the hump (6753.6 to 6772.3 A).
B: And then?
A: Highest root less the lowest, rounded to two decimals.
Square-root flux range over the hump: 0.12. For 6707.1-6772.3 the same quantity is 0.94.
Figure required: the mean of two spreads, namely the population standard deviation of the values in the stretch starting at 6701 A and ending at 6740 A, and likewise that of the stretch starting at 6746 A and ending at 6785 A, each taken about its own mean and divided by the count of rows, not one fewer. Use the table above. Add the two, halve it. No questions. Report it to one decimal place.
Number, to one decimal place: 2.0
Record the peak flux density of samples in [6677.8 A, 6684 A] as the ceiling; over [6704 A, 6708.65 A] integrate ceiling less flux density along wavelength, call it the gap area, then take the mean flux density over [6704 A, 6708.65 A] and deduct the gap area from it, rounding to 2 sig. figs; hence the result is 39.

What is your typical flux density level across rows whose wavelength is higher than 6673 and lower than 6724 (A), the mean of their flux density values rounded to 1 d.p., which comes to 37.4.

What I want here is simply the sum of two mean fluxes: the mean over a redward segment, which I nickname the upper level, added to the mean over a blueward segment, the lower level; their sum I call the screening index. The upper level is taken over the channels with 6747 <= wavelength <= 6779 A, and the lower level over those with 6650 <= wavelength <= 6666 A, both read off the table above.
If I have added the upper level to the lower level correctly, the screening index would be 69.7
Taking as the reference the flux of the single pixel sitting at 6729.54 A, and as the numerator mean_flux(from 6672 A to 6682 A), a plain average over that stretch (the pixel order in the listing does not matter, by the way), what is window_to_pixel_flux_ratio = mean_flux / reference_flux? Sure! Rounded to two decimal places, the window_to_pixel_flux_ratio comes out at 0.80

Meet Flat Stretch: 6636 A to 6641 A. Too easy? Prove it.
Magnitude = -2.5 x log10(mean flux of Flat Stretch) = -3.86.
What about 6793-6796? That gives -3.79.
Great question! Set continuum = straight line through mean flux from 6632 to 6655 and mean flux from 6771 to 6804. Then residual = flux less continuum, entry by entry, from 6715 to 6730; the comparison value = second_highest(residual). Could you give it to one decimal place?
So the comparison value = 10.7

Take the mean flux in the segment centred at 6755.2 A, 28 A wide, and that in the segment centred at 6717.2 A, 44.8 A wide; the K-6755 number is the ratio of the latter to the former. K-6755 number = 1.15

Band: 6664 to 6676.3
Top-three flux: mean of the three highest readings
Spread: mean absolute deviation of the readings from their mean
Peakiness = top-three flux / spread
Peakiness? 54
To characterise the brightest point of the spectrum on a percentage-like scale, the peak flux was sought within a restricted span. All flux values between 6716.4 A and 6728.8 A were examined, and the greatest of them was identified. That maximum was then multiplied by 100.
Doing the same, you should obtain 4479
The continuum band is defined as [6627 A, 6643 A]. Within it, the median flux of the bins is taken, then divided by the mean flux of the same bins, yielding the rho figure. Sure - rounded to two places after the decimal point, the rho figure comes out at 0.99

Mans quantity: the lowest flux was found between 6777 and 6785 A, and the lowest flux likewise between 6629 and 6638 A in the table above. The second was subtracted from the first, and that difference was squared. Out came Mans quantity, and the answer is 2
